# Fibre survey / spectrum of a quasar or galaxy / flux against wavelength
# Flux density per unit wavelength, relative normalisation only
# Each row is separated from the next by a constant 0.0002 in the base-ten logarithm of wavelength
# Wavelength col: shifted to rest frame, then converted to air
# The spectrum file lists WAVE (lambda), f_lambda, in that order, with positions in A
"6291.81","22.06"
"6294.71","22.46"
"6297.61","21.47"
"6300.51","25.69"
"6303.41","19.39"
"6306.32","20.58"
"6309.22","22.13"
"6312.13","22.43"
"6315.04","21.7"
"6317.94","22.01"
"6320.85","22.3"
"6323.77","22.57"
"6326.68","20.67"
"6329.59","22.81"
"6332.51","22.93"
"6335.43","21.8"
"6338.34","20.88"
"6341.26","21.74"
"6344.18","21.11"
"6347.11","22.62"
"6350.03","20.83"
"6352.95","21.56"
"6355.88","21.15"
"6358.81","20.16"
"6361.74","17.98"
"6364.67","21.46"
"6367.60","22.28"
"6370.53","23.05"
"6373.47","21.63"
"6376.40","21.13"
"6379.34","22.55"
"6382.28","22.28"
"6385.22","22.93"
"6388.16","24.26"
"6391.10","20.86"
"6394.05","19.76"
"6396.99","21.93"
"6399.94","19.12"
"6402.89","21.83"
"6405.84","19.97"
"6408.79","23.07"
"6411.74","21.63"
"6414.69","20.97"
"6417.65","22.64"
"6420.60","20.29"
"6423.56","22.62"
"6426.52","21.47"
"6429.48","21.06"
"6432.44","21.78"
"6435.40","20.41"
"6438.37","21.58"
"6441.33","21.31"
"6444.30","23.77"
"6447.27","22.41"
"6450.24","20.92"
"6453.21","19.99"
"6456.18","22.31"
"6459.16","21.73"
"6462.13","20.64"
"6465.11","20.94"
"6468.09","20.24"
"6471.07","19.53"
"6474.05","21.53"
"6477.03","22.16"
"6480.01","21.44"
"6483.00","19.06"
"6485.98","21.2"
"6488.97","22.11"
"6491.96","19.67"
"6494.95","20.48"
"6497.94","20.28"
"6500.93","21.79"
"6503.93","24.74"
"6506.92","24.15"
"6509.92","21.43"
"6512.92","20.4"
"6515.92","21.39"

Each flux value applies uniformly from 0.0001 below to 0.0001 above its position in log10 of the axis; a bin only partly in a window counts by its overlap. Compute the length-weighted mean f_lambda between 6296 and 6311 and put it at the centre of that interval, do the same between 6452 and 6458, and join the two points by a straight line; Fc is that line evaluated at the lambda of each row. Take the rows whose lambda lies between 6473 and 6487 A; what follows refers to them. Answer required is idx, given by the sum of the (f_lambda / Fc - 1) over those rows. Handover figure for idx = -0.009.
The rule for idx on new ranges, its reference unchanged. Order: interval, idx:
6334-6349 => -0.017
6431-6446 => 0.112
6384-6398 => 0.105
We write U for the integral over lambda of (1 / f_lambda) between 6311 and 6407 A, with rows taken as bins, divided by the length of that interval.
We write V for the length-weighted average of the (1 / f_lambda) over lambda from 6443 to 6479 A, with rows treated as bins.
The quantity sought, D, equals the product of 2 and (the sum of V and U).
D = 0.1870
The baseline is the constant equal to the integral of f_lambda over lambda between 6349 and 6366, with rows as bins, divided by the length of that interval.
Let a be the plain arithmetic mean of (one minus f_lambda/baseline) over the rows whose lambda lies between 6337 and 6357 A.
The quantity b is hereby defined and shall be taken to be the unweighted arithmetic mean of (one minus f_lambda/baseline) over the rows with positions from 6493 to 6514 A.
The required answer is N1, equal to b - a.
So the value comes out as -0.02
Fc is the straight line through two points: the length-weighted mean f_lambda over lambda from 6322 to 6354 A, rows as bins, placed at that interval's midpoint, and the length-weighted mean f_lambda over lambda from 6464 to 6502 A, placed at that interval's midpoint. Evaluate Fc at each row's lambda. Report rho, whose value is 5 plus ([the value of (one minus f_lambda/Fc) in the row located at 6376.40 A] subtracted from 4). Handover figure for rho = 8.98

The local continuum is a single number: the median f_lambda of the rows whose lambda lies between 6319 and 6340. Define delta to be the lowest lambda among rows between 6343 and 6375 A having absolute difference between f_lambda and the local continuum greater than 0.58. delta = 6344.18 A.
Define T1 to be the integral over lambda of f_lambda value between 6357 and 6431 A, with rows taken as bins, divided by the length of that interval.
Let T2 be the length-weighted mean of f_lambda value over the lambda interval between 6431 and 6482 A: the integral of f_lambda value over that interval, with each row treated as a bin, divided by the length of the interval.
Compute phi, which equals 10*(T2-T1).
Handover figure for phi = -1.7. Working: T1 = 21.5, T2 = 21.3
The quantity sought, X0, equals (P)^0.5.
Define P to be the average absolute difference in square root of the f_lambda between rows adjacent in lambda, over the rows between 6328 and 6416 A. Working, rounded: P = 0.15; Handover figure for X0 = 0.393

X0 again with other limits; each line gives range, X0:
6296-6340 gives 0.403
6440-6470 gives 0.366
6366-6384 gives 0.305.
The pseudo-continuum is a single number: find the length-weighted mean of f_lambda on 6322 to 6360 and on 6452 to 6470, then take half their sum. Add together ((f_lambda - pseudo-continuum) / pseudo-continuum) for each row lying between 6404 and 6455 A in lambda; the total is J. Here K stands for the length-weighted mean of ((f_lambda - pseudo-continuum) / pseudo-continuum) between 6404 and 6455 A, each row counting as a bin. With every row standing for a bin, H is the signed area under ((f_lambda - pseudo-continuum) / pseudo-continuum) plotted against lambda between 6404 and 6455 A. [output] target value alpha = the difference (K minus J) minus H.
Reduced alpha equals -0.8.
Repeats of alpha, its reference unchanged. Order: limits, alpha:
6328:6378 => -0.6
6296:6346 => -1.9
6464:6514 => 0.1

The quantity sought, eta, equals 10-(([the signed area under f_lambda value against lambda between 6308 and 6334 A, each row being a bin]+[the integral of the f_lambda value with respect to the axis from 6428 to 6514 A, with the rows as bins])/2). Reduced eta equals -1196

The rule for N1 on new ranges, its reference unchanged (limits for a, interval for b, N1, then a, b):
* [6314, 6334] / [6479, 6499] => 0.07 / -0.08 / -0.005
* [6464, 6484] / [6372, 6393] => -0.07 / -0.01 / -0.084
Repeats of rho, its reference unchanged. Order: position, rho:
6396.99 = 9.03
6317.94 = 9.00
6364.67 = 8.99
